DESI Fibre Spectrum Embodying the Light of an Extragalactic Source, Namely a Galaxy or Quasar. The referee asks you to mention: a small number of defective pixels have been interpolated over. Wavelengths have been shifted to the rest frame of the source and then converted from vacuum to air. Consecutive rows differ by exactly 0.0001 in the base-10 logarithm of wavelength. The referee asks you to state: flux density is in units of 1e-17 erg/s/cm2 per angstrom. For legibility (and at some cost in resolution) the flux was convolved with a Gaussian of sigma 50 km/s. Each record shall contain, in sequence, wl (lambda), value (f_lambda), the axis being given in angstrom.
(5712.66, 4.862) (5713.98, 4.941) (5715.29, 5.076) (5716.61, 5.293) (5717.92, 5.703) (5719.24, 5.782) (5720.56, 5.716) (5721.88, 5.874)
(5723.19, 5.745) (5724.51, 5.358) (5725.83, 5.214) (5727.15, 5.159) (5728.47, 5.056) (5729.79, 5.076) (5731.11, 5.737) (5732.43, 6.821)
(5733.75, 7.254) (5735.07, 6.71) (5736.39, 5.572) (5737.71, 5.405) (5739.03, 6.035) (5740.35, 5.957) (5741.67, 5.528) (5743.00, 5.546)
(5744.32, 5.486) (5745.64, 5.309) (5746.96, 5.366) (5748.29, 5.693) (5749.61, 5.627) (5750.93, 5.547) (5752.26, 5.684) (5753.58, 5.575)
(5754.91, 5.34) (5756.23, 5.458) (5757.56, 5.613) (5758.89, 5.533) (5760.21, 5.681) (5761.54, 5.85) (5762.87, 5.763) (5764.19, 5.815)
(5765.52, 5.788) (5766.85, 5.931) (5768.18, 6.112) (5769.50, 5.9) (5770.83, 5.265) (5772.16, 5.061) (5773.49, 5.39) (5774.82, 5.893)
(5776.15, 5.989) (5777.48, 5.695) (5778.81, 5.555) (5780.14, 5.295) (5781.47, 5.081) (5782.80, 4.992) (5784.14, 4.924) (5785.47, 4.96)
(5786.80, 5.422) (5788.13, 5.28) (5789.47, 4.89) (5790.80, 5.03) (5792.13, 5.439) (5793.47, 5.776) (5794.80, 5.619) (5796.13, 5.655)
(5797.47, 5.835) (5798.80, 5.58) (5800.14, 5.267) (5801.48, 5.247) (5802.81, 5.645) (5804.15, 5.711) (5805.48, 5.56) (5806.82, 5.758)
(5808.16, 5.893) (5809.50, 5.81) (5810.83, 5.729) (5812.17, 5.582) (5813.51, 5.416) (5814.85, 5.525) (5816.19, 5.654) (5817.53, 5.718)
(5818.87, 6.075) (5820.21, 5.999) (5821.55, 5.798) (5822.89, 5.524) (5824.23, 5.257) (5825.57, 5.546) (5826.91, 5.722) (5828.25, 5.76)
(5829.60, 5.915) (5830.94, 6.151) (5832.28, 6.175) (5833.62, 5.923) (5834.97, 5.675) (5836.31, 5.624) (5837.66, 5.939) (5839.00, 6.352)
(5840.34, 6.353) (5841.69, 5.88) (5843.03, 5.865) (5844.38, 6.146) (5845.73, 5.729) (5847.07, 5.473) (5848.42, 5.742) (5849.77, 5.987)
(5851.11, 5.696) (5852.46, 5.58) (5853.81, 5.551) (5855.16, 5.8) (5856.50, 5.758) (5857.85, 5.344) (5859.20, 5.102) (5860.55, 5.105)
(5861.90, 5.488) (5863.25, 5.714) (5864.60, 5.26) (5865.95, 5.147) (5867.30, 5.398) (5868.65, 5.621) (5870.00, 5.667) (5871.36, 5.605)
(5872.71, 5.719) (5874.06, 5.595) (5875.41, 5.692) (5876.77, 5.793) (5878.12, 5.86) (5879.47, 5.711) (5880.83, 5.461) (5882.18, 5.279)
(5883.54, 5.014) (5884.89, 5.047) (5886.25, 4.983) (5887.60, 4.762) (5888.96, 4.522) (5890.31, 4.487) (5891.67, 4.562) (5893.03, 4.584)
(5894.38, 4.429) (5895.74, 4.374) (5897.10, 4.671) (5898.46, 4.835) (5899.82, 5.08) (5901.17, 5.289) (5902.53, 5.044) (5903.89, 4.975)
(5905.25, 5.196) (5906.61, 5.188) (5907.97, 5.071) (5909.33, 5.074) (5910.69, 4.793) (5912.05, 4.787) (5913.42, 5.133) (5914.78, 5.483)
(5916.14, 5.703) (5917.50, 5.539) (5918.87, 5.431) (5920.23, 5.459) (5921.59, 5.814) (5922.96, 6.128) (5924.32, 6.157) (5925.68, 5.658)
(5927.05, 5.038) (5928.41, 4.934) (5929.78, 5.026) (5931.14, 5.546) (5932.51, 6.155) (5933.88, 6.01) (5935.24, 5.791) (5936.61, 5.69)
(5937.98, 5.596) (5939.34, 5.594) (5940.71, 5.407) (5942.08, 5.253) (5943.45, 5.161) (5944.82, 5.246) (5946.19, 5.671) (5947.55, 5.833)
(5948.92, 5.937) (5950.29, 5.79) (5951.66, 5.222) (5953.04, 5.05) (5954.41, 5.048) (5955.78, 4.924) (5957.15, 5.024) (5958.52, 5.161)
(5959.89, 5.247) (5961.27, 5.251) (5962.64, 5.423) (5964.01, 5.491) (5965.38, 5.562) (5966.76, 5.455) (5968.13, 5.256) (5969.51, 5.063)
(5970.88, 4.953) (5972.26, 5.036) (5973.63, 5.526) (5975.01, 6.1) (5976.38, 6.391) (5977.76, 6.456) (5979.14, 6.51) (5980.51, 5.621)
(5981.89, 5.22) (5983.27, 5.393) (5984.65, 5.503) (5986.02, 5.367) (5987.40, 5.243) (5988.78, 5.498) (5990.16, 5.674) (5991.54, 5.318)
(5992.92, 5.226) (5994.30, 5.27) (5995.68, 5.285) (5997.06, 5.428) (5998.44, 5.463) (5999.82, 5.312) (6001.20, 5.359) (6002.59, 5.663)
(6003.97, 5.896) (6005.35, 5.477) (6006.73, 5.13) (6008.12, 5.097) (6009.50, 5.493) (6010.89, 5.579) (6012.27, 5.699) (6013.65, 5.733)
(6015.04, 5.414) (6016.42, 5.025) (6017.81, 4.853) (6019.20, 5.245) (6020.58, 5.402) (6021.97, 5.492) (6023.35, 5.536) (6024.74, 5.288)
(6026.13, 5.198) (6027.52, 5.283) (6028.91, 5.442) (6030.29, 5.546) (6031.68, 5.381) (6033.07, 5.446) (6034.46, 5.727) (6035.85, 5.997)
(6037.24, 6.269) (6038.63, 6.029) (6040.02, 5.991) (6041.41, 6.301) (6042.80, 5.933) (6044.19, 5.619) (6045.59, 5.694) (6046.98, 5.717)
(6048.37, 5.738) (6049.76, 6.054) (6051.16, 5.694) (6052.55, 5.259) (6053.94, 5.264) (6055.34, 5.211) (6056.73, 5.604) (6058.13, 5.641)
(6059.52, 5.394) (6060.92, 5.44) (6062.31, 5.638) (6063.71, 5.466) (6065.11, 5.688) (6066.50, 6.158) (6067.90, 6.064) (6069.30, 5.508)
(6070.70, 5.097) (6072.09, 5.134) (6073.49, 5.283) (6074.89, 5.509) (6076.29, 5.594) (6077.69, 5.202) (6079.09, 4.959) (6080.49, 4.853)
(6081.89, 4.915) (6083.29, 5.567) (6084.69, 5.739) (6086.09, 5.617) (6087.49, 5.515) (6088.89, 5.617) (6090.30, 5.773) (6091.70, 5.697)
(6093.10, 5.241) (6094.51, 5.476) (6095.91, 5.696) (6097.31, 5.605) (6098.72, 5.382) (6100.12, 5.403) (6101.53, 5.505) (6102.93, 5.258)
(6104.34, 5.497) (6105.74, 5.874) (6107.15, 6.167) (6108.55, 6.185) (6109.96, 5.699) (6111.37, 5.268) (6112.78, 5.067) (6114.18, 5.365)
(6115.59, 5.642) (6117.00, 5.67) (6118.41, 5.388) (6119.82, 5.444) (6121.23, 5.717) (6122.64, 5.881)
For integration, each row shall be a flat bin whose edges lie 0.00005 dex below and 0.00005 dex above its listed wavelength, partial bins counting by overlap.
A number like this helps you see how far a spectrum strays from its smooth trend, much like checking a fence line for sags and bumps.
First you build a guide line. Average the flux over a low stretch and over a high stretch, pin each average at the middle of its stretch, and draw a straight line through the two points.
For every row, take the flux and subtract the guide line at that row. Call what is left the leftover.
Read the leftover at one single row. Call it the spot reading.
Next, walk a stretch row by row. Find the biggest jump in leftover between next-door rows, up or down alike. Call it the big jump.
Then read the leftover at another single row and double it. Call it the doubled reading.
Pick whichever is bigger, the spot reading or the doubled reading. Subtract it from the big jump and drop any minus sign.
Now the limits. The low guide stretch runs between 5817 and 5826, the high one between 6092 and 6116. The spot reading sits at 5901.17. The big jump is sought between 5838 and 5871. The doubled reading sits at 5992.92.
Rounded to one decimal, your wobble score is 0.8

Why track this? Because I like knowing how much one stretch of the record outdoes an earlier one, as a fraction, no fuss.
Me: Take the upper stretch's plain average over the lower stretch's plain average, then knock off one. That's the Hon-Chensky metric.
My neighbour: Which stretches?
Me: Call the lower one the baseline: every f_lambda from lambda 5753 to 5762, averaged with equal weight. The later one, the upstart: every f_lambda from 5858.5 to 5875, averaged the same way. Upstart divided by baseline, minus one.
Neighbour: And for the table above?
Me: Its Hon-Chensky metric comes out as -0.02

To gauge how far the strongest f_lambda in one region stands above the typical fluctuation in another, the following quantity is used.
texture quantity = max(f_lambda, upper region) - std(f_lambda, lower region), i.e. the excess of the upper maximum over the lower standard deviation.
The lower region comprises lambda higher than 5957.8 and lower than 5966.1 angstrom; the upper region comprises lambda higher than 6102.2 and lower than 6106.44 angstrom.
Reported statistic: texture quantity 5.7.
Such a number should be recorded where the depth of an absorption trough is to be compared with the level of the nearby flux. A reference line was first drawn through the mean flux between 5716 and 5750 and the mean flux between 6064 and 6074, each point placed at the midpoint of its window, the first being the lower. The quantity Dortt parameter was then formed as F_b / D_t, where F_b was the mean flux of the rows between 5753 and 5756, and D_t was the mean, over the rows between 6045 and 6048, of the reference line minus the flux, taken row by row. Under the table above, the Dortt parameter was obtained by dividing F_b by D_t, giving -40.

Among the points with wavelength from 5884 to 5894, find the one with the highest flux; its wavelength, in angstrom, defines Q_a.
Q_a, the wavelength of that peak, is 5884.89 angstrom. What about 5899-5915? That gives 5914.78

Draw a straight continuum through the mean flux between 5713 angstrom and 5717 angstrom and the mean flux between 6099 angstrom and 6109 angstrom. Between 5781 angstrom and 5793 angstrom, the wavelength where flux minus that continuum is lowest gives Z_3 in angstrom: 5789.47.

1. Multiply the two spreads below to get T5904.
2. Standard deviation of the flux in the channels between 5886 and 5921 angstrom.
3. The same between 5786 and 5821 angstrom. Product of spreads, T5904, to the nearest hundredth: 0.10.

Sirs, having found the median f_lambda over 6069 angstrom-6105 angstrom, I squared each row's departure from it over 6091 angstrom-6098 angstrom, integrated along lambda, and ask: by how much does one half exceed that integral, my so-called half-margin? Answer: 0.28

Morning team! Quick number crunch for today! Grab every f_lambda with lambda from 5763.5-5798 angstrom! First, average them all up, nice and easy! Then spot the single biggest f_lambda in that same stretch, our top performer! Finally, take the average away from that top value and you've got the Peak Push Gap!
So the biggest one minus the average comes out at 0.63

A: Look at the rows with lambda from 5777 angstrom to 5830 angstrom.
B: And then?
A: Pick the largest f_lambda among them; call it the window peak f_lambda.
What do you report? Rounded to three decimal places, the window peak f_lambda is 6.075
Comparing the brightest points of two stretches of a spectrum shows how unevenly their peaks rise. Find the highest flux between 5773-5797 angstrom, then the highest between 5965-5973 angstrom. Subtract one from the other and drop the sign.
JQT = 0.43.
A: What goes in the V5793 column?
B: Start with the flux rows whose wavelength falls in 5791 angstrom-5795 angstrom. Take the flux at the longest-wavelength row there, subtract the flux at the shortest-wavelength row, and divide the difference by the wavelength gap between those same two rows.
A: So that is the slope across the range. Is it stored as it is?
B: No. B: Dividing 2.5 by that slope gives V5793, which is 37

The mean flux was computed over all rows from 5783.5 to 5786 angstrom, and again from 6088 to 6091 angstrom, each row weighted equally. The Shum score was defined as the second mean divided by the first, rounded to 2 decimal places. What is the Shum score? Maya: 1.15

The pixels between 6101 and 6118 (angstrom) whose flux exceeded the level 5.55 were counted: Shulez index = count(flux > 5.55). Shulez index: 6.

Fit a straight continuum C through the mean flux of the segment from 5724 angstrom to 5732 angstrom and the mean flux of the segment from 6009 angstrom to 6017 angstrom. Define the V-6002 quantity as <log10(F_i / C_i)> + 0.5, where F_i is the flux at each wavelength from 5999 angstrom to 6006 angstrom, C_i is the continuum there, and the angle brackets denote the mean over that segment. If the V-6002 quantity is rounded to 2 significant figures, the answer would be 0.50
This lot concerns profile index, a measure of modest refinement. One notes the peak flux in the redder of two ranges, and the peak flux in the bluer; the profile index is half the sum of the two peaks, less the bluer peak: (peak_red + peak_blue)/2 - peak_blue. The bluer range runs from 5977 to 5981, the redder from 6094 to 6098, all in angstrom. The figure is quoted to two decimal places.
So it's -0.41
